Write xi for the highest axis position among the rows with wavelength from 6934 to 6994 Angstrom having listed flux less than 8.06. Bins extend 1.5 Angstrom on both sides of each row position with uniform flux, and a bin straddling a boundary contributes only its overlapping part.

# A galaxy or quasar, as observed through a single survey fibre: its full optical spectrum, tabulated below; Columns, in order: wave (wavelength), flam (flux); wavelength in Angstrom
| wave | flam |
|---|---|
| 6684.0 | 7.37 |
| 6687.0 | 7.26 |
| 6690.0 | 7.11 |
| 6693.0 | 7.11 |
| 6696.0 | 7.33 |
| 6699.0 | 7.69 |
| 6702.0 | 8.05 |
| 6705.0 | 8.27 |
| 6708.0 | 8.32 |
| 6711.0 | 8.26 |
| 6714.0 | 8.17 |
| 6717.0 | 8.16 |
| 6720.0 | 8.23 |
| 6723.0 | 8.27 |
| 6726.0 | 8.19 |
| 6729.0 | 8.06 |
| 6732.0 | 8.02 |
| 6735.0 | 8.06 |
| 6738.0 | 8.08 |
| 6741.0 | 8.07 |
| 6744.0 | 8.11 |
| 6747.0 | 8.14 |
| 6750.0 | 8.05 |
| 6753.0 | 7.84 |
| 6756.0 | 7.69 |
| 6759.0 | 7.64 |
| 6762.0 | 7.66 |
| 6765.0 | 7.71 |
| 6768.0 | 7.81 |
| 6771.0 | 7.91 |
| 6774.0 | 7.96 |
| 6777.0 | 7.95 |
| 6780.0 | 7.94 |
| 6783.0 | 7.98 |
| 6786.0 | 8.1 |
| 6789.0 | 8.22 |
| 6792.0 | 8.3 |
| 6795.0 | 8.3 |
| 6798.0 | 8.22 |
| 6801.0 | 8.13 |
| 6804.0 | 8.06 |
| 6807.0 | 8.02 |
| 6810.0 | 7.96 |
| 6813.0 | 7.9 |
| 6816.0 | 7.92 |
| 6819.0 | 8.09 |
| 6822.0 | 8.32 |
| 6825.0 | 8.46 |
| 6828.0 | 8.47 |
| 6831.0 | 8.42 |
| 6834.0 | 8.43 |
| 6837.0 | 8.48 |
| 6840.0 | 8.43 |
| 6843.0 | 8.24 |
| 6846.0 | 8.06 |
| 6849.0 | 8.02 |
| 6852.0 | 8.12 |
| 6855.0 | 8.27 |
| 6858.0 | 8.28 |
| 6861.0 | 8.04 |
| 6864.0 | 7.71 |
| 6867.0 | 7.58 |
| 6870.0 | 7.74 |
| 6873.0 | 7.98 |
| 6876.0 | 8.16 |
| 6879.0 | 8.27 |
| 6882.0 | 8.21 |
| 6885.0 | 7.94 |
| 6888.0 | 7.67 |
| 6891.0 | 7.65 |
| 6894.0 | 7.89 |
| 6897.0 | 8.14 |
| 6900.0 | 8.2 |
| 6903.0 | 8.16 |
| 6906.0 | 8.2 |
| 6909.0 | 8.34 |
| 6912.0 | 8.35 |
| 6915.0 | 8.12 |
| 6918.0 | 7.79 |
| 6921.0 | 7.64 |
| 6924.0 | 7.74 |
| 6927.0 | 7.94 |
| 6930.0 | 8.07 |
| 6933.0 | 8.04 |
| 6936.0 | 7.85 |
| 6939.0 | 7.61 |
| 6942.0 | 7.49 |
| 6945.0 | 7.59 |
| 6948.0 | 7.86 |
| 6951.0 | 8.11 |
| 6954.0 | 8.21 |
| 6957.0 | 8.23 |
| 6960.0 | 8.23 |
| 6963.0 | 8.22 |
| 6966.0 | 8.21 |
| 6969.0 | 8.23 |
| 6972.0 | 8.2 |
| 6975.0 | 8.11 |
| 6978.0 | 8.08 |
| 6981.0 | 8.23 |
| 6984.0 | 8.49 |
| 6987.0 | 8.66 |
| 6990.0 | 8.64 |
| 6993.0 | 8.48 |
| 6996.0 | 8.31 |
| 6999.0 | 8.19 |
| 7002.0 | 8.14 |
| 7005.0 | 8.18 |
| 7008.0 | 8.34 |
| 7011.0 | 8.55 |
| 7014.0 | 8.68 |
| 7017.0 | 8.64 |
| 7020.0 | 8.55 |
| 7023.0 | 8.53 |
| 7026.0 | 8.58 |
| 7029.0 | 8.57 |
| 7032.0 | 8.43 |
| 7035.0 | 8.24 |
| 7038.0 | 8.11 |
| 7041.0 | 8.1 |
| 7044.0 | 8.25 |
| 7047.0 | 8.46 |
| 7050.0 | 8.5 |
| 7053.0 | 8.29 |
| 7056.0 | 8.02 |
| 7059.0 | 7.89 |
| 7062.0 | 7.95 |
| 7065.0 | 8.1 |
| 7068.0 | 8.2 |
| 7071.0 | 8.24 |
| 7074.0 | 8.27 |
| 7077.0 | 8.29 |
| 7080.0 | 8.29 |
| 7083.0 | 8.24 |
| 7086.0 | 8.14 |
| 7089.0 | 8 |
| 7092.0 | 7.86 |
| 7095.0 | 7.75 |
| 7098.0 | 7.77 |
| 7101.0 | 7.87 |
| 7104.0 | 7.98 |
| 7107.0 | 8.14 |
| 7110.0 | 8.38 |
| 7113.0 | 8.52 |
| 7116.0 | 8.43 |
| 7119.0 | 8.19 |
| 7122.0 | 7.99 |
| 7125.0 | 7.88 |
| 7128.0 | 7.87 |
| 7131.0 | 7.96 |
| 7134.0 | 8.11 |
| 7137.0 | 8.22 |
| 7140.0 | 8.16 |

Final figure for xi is 6948.0 Angstrom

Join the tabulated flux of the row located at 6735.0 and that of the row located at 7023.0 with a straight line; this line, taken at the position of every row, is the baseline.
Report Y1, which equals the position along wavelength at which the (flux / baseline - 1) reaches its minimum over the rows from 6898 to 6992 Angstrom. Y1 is 6942.0 Angstrom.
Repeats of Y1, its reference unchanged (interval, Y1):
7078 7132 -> 7095.0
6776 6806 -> 6780.0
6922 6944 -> 6942.0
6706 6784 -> 6759.0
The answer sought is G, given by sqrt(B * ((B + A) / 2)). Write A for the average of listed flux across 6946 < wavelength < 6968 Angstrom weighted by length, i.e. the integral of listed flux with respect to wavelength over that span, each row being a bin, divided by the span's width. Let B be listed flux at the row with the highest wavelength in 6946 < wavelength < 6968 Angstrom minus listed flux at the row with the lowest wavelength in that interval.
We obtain 1.2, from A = 8.1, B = 0.35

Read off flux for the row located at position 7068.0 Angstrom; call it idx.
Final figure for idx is 8.2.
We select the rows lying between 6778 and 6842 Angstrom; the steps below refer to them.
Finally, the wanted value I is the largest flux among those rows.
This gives 8.48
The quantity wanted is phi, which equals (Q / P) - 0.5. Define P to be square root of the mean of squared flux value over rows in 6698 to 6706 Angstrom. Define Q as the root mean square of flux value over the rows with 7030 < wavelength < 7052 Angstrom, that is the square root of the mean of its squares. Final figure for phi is 0.54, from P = 8.01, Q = 8.30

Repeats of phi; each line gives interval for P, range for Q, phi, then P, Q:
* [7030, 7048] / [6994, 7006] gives 0.49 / 8.27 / 8.21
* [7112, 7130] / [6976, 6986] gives 0.51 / 8.15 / 8.27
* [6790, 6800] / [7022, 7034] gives 0.53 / 8.27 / 8.53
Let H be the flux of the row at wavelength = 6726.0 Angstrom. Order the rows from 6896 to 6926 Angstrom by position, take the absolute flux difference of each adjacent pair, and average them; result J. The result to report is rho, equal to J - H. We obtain -8.07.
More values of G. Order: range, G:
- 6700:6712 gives 0.9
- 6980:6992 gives 1.4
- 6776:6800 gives 1.1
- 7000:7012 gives 1.3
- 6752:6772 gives 0.5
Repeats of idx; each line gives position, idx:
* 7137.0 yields 8.22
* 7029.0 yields 8.57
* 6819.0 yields 8.09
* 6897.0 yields 8.14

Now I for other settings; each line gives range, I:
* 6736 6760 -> 8.14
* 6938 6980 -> 8.23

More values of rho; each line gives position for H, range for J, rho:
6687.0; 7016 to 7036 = -7.18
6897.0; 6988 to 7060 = -8.02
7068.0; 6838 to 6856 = -8.07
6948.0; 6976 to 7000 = -7.71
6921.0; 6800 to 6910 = -7.52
